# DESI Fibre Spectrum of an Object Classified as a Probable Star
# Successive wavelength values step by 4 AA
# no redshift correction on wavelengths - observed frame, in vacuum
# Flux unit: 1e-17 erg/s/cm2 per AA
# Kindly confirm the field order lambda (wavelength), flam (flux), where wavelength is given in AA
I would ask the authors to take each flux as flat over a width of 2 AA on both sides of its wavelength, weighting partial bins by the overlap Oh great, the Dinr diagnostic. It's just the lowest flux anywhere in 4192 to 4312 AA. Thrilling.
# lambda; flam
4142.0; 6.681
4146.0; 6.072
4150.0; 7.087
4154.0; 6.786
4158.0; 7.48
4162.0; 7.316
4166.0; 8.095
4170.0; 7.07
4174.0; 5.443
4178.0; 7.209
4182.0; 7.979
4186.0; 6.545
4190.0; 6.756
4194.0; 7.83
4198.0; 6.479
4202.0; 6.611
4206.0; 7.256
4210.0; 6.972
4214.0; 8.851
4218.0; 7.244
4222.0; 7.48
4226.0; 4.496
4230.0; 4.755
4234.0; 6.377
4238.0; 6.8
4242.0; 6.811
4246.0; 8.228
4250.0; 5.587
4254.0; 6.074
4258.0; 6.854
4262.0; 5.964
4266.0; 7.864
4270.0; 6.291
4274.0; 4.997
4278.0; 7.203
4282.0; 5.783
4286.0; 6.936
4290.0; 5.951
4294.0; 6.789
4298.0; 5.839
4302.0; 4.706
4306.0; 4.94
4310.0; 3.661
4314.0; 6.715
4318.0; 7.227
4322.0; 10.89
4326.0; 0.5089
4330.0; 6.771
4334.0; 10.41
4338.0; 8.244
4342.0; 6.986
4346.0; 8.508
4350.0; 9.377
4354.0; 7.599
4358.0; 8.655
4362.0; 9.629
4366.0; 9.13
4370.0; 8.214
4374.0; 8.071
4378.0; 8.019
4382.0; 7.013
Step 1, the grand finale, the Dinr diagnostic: 3.661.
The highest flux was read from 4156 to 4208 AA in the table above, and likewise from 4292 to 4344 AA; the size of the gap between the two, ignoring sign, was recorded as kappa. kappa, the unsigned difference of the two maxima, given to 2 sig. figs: 2.8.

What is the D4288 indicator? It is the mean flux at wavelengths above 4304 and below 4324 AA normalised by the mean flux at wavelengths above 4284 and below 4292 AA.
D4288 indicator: 1.04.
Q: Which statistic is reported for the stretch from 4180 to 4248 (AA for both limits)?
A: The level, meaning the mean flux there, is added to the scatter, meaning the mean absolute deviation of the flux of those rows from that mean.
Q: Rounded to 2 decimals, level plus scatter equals 7.68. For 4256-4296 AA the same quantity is 7.13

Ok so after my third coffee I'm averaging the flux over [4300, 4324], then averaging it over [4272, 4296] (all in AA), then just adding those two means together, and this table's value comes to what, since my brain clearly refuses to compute 12.6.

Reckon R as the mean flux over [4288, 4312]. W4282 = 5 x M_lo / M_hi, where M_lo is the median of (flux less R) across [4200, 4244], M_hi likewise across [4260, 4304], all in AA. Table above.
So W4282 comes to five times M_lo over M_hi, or 12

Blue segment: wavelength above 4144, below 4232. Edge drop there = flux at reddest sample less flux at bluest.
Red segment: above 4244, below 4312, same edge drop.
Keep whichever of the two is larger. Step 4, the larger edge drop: -1.3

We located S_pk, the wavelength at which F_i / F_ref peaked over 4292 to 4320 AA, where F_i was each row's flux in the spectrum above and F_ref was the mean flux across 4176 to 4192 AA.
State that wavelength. 4318.0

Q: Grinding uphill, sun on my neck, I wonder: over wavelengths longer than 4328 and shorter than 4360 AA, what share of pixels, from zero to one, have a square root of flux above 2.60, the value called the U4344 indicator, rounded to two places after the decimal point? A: 1.00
